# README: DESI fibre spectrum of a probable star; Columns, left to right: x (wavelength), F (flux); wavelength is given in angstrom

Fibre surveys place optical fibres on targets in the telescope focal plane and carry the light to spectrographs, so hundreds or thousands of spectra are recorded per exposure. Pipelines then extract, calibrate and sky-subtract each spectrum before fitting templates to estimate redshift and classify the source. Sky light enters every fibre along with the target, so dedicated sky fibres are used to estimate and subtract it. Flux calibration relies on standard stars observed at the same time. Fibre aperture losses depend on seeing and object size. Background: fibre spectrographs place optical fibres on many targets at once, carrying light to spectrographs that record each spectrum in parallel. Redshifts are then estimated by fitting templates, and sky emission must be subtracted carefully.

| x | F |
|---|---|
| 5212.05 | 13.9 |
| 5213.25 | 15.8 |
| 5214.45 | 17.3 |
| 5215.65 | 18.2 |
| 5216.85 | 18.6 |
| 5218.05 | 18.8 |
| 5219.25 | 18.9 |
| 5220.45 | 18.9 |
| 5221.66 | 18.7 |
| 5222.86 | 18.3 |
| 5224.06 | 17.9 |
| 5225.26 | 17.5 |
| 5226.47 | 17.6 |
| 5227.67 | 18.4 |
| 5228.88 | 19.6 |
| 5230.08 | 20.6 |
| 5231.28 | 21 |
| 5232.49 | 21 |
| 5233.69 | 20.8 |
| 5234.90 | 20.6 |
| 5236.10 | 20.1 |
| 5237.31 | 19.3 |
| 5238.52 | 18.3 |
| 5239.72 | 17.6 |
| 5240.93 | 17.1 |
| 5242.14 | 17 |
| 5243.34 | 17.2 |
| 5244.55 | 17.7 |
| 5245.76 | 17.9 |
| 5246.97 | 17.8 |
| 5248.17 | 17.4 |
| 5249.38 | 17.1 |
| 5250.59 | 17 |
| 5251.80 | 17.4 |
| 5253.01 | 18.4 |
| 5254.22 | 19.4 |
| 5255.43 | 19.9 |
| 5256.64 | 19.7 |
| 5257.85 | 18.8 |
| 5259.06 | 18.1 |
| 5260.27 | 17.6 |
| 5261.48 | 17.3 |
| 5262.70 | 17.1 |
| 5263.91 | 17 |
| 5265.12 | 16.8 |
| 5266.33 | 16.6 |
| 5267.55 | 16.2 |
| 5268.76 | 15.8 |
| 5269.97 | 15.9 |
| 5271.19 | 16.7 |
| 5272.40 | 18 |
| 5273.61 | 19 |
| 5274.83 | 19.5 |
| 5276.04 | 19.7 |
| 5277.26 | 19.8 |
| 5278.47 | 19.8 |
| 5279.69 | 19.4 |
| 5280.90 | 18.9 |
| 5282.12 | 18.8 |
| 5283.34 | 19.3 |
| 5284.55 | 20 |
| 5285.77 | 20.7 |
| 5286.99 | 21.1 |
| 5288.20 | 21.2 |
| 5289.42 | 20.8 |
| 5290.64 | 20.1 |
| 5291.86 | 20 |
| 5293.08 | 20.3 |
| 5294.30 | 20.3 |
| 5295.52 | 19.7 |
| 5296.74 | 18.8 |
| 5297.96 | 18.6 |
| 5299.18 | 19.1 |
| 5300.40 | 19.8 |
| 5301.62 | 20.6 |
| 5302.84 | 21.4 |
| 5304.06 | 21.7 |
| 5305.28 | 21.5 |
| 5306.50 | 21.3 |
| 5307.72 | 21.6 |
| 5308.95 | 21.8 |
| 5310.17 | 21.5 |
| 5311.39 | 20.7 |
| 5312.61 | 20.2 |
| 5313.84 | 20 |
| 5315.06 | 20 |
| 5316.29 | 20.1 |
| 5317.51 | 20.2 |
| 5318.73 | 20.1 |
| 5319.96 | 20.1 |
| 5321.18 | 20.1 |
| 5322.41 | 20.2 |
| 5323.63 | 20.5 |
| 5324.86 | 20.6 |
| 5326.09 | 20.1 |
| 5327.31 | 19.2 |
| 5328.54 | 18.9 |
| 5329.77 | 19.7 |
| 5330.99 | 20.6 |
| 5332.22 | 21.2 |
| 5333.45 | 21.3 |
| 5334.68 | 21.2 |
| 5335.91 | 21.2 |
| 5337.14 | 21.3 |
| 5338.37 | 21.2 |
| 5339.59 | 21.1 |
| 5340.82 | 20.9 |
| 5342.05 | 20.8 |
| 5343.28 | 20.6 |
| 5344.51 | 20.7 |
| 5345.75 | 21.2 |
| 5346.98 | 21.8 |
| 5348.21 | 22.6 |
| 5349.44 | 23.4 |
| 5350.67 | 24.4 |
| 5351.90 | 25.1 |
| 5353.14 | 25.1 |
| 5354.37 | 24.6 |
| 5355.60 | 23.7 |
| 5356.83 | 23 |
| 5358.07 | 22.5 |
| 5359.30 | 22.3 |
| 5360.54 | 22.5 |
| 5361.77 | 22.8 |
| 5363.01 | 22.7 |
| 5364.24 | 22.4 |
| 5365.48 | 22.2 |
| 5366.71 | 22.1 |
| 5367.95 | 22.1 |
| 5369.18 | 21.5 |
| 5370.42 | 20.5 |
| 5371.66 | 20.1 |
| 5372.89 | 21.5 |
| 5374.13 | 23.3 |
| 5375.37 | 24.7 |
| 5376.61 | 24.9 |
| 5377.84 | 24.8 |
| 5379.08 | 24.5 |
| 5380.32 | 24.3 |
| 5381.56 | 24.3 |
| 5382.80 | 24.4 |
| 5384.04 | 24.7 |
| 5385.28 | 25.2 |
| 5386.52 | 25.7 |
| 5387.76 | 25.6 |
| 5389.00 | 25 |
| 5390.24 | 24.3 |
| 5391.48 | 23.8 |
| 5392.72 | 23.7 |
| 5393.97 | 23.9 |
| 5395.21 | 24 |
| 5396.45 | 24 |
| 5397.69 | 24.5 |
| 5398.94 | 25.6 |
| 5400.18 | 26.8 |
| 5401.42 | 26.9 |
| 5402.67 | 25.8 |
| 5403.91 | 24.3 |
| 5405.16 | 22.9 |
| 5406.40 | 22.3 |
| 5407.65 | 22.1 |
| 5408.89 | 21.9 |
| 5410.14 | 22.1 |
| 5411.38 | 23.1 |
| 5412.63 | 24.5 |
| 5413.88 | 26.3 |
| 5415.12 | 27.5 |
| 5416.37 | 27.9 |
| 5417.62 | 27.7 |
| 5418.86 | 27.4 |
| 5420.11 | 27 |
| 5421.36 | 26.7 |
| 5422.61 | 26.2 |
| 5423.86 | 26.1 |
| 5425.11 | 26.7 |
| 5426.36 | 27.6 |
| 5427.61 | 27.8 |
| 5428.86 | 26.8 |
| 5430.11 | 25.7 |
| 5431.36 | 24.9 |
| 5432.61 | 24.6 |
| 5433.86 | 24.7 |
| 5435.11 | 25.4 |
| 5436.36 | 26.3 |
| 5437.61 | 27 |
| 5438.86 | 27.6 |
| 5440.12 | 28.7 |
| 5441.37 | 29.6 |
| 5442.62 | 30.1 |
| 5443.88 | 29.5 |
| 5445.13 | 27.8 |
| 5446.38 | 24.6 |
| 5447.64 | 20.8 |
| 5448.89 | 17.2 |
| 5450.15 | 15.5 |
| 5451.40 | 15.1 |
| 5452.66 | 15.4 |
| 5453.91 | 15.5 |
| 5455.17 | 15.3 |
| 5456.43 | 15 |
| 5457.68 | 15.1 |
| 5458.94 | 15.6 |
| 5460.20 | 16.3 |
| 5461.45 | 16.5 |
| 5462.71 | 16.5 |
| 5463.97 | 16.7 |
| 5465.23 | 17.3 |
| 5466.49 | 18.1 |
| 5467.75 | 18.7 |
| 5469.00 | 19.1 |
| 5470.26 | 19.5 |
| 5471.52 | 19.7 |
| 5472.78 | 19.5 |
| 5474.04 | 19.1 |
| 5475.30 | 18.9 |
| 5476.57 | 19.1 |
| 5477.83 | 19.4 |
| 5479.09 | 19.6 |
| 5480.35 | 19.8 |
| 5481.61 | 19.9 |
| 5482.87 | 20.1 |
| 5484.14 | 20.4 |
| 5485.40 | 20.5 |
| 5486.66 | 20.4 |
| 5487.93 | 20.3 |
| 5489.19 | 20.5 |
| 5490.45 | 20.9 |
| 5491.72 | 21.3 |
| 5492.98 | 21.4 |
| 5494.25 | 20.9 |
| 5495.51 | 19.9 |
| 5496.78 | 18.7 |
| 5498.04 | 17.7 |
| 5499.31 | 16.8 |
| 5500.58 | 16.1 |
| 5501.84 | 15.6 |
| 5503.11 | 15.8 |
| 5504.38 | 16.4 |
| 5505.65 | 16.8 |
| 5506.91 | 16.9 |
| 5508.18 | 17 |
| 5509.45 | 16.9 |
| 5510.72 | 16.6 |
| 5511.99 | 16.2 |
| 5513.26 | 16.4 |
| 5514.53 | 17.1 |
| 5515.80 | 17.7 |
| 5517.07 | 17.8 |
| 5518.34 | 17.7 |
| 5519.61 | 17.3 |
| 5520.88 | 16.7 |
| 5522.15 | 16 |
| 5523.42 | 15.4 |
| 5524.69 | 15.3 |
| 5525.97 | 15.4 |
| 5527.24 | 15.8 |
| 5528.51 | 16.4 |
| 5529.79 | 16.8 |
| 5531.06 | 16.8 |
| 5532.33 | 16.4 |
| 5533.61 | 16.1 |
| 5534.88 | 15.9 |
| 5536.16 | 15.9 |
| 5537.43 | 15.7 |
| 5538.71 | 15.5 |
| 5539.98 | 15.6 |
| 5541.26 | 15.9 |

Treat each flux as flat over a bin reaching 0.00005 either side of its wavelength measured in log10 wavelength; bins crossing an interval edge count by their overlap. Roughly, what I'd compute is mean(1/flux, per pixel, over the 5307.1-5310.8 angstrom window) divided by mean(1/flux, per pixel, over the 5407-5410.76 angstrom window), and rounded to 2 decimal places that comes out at 1.02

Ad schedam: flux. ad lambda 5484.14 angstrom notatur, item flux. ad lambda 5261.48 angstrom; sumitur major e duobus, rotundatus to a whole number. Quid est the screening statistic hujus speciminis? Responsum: 20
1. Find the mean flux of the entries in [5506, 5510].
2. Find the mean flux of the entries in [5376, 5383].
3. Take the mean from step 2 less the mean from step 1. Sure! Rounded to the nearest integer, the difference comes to 8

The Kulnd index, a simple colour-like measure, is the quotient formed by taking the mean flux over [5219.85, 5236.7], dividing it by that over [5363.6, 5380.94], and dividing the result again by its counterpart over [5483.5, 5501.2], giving 0.043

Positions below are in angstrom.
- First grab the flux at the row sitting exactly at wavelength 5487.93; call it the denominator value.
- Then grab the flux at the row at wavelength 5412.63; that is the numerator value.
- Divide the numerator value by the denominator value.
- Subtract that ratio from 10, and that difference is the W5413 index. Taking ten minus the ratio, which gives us 8.79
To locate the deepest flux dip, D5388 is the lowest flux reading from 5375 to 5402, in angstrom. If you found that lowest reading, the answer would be 23.7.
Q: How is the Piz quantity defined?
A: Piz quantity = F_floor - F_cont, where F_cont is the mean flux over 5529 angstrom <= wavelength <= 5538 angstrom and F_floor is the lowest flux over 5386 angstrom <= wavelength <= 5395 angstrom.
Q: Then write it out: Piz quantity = 7.5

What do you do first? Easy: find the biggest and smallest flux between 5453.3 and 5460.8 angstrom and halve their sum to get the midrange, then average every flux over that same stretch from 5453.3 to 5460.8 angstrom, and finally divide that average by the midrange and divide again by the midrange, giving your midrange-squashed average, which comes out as 0.0631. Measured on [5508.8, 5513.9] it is 0.0603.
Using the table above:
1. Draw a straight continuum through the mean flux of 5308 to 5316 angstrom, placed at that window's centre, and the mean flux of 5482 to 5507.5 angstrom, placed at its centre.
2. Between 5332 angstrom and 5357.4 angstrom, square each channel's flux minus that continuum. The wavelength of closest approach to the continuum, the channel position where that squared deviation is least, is 5343.28 angstrom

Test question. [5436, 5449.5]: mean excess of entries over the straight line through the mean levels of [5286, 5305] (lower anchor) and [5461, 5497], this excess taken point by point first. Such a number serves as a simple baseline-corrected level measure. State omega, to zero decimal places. 7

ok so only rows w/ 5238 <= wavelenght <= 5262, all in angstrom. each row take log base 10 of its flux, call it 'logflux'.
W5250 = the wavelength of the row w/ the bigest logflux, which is 5255.43 angstrom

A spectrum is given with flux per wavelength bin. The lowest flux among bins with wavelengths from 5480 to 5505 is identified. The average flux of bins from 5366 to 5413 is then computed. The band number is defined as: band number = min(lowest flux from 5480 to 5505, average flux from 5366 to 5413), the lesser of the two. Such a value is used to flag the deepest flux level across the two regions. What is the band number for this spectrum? 15.6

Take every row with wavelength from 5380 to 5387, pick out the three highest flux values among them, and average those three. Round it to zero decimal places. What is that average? 25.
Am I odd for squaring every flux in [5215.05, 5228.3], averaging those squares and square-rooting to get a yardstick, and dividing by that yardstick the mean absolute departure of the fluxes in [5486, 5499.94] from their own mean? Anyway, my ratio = 0.06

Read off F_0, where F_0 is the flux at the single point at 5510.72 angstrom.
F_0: 16.6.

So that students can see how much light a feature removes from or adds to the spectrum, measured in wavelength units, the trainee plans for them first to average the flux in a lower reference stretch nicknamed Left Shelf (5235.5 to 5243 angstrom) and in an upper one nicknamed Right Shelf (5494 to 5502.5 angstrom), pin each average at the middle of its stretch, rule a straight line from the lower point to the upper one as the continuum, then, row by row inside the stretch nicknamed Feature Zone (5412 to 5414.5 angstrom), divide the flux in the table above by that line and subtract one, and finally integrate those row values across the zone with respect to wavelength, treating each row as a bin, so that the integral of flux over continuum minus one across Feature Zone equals 1.0 angstrom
